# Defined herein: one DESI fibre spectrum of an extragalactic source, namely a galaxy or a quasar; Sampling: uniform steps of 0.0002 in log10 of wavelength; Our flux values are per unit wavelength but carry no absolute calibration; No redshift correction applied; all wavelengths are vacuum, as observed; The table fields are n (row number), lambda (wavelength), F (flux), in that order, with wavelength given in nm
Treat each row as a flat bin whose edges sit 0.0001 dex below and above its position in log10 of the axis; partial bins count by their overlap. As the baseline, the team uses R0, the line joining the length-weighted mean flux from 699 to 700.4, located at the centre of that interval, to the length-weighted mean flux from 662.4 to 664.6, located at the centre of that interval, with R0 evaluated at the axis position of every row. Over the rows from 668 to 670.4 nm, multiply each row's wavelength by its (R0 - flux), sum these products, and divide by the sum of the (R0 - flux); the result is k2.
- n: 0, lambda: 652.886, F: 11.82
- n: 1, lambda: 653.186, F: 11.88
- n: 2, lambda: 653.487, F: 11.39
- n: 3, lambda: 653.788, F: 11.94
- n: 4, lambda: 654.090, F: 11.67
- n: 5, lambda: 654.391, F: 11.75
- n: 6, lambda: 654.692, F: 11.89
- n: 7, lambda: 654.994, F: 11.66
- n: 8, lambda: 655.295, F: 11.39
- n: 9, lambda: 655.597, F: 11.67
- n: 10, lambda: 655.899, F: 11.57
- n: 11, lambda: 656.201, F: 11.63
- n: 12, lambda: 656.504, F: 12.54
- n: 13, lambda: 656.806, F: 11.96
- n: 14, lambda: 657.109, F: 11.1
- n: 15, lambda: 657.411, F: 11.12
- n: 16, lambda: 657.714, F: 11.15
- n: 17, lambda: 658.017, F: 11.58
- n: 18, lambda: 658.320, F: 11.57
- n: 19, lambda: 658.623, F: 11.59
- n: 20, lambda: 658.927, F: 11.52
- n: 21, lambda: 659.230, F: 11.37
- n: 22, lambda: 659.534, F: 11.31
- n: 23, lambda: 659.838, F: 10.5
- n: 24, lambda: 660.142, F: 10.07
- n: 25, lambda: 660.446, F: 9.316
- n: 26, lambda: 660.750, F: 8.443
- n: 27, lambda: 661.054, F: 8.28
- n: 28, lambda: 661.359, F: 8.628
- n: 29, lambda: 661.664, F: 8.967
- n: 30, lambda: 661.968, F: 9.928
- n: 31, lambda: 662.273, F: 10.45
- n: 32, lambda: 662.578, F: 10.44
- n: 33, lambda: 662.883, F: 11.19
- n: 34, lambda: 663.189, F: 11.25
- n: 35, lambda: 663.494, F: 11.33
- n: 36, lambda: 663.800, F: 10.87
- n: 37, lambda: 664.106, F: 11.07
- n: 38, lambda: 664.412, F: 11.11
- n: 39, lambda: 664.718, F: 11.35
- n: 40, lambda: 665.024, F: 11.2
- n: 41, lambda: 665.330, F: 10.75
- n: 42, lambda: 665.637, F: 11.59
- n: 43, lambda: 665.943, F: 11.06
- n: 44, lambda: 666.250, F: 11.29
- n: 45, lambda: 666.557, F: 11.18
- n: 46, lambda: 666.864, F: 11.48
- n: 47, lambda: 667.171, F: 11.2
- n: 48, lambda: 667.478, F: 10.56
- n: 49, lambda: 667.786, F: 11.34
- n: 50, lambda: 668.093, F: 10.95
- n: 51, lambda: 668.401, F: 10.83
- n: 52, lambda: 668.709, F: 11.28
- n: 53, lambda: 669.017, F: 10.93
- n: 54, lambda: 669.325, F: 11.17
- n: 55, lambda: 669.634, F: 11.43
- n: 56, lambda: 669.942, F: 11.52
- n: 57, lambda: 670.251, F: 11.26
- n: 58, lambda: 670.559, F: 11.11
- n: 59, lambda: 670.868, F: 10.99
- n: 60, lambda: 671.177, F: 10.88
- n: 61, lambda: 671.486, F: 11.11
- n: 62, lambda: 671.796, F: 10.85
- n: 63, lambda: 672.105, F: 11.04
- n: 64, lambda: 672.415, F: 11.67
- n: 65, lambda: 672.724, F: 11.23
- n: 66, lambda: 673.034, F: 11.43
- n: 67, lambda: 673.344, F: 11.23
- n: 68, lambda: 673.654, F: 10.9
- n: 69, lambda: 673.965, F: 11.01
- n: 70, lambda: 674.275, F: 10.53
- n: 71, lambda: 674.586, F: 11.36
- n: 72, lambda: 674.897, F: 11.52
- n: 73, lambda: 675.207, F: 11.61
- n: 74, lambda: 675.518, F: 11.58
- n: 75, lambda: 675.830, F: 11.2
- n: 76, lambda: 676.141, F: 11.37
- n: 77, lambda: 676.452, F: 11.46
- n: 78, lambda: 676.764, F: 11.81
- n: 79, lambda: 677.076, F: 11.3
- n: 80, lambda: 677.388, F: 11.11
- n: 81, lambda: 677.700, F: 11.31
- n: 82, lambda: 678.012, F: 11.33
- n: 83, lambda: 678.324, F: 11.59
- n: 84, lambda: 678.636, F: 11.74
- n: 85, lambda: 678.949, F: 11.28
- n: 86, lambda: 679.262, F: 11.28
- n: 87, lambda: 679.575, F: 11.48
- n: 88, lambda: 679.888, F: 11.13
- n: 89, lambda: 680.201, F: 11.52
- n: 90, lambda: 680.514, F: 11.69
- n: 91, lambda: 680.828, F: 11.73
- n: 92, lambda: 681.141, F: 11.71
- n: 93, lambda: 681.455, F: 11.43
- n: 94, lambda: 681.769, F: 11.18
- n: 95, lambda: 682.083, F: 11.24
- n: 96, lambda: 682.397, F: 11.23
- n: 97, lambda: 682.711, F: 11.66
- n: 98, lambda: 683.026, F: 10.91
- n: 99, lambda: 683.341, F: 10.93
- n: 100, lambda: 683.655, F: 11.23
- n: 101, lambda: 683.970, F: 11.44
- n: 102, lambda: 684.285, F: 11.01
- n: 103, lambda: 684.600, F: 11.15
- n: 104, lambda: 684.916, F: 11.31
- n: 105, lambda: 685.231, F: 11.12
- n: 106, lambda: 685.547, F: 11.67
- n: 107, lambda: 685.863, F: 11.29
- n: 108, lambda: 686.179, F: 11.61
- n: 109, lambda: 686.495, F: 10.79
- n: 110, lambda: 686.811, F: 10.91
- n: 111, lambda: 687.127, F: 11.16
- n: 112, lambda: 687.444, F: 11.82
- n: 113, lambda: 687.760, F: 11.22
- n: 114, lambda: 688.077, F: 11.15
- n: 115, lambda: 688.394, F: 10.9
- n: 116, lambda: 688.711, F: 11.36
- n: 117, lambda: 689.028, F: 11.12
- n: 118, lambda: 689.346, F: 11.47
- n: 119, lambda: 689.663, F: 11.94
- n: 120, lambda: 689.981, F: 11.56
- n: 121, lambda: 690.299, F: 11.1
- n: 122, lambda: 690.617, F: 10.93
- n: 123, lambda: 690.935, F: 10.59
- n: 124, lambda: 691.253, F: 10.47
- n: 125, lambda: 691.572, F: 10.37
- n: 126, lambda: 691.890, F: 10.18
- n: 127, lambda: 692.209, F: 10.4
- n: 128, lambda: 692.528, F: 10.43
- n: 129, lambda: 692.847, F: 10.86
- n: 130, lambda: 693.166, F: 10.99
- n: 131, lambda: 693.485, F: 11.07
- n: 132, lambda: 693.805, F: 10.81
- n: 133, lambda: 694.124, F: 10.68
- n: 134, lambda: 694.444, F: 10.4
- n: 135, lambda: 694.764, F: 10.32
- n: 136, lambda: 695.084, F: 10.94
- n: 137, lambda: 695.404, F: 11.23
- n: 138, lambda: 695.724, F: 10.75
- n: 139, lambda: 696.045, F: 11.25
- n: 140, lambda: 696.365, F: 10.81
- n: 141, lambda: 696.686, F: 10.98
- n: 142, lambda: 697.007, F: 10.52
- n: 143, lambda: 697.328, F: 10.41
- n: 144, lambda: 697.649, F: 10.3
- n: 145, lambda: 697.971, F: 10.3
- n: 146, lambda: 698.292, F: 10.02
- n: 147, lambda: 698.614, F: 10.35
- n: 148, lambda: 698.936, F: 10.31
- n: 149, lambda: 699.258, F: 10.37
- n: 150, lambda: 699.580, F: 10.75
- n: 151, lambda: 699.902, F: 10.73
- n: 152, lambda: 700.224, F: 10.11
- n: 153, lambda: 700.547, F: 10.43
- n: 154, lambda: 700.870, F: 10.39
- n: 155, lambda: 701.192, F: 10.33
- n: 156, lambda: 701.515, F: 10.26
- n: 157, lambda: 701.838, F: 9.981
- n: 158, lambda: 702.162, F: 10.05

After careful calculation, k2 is 669.74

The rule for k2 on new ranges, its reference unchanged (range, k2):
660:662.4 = 661.12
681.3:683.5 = 682.26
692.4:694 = 693.42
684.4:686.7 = 685.53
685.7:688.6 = 687.07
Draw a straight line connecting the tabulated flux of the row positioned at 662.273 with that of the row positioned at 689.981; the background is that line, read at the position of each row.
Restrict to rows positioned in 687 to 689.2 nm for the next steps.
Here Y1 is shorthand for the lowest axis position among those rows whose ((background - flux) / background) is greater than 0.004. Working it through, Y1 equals 687.127 nm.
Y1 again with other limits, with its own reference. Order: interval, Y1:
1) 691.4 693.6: 691.572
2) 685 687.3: 685.231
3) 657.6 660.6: 660.142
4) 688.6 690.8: 688.711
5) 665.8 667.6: 667.478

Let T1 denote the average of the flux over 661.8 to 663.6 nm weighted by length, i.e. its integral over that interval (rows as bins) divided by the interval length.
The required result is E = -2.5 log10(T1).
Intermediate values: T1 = 10.7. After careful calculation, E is -2.58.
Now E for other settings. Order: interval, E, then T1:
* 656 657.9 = -2.66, 11.6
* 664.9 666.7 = -2.62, 11.2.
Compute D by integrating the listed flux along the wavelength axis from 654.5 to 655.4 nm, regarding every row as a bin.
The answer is 10.5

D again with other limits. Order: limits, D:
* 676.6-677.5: 10.3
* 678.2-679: 9.3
